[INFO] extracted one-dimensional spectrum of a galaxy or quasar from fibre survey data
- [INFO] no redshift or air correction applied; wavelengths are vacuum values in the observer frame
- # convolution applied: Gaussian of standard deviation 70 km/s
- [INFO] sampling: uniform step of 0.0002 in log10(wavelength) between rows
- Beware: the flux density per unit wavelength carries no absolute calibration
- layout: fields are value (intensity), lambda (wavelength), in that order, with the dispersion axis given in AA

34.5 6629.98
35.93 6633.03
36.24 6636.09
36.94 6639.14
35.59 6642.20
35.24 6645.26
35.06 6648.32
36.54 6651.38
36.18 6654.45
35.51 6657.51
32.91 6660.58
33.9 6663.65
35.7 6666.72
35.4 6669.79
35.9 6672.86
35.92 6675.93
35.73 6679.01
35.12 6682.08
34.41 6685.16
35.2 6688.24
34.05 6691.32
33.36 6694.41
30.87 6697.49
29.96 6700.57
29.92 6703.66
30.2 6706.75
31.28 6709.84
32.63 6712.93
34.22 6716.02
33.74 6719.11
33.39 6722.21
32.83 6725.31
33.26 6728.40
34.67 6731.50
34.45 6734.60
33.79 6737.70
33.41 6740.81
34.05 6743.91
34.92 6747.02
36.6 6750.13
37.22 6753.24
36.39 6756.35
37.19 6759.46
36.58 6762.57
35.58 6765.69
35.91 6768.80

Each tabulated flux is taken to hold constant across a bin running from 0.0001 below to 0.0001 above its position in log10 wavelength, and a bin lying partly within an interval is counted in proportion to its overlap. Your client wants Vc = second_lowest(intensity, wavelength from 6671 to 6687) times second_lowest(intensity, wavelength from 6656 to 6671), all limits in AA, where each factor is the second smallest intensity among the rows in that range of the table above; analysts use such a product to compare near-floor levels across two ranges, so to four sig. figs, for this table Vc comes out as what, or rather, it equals 1191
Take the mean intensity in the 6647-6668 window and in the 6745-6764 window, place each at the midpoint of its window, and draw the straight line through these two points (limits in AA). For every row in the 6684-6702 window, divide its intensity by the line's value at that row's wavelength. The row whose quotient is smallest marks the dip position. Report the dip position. 6700.57 AA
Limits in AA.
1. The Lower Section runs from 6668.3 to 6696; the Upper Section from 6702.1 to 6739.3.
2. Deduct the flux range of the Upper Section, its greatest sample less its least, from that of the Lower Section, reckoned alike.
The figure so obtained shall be -2.2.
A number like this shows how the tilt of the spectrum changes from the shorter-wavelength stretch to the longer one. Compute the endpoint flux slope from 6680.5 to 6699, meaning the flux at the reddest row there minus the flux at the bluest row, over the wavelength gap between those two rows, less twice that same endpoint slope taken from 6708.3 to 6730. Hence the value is -0.5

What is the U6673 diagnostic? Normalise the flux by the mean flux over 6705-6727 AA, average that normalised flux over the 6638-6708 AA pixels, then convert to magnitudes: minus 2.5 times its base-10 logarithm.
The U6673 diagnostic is -0.056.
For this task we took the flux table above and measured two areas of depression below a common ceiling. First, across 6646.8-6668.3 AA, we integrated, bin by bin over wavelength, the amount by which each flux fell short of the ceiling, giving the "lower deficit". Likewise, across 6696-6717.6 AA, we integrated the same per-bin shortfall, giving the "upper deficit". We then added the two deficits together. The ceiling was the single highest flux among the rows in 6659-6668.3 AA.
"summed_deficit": 108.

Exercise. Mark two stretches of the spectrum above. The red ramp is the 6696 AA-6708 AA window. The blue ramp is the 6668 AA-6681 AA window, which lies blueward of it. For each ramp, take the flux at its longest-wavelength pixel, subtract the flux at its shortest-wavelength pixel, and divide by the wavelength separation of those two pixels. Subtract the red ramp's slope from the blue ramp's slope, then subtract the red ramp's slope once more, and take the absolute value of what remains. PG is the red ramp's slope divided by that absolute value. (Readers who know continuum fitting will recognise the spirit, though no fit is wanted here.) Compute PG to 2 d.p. -0.40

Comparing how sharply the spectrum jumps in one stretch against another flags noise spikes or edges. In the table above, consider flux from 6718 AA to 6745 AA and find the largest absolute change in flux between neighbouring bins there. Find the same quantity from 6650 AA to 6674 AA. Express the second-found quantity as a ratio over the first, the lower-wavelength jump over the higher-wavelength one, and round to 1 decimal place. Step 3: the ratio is 1.8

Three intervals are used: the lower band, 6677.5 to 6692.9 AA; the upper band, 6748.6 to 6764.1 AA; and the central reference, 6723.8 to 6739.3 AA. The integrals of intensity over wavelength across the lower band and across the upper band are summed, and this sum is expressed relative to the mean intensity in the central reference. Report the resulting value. 32.8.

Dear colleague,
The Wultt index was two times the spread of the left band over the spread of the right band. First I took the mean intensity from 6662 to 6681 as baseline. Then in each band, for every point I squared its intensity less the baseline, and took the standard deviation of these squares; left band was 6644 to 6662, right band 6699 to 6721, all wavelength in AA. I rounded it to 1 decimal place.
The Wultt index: 0.4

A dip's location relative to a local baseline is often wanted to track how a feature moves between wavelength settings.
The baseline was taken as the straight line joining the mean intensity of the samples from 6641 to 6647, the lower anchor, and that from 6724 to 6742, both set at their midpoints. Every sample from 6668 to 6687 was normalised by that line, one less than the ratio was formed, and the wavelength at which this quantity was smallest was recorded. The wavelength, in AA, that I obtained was 6685.16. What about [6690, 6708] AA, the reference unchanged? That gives 6700.57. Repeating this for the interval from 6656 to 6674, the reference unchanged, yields 6660.58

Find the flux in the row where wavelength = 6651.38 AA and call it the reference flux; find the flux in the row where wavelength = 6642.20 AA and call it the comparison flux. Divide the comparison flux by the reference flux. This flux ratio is 0.974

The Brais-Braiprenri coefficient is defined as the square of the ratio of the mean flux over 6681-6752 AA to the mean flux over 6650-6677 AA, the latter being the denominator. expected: 0.89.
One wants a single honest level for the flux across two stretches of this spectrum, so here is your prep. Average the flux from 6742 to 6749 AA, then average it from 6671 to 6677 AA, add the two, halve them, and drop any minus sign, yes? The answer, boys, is 35.2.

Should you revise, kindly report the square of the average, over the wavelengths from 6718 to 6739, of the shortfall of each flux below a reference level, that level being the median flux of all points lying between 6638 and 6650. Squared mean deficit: 2.8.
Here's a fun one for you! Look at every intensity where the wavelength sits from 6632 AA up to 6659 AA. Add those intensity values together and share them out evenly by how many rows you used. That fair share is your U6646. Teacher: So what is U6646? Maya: 35.9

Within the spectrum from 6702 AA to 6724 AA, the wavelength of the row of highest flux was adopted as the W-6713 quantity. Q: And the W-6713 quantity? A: 6716.02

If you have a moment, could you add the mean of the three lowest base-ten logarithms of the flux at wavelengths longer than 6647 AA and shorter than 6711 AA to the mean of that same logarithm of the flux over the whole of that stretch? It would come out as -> 3.01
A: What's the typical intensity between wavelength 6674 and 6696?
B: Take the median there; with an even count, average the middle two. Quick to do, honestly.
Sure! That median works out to 35.1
